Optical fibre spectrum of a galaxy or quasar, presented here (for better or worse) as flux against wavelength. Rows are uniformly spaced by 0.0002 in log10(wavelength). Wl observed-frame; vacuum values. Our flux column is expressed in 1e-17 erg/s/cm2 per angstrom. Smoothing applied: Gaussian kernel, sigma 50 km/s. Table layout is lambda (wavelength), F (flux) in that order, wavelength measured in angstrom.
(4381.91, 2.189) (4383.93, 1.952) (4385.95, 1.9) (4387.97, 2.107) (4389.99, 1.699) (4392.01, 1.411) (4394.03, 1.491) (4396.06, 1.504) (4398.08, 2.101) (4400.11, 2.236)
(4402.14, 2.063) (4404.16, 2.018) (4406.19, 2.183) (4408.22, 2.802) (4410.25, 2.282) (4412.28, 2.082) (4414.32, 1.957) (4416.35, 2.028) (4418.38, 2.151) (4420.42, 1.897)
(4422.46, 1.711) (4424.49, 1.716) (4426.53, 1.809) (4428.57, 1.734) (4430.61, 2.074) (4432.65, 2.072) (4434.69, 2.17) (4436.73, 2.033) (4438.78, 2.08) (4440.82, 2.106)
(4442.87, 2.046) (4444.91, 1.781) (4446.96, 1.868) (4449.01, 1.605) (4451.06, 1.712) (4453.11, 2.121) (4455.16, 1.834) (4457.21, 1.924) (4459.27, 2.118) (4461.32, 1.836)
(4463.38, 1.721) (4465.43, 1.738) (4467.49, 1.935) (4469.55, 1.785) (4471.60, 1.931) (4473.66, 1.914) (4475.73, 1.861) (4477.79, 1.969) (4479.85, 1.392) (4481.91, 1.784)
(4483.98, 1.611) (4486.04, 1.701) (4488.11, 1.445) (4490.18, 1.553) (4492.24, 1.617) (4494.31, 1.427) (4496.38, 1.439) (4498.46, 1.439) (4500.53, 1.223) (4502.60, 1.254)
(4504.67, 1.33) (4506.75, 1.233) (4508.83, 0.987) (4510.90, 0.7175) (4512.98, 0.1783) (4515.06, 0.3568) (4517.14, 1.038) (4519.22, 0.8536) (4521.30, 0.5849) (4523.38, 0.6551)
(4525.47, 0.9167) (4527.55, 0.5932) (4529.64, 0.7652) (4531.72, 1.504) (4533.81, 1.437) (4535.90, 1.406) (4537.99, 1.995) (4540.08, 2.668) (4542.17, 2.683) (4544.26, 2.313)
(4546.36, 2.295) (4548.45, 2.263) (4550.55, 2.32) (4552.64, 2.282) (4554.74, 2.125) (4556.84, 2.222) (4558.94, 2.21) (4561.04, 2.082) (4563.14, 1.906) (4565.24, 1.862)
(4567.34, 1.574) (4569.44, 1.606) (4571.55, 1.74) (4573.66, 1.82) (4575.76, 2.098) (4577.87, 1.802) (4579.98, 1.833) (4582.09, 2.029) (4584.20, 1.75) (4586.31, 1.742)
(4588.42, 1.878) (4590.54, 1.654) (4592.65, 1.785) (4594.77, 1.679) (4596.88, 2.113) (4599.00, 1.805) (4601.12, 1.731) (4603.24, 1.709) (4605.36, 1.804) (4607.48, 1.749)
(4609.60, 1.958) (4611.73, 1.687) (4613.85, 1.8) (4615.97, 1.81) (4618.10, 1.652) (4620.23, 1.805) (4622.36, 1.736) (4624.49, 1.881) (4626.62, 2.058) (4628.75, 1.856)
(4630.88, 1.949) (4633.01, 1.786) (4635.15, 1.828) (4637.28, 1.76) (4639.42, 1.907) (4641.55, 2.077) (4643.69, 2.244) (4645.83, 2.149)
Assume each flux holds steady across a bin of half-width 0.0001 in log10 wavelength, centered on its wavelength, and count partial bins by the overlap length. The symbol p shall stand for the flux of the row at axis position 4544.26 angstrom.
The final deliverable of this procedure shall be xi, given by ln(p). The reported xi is 0.84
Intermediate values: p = 2.313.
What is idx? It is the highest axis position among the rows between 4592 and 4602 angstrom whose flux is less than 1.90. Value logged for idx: 4601.12 angstrom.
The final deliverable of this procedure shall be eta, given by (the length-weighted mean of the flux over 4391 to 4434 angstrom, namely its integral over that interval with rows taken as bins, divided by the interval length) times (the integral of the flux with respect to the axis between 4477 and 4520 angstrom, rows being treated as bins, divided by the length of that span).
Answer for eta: 2.5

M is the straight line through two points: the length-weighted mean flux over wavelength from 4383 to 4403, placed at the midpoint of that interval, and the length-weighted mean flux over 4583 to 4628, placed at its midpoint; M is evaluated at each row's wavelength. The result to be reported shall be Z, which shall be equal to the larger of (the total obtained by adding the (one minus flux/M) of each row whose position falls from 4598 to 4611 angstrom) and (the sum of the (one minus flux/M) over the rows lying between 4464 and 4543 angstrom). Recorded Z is 9.0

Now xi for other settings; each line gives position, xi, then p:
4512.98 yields -1.72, 0.1783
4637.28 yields 0.57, 1.76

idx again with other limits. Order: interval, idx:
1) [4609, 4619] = 4618.10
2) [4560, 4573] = 4571.55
